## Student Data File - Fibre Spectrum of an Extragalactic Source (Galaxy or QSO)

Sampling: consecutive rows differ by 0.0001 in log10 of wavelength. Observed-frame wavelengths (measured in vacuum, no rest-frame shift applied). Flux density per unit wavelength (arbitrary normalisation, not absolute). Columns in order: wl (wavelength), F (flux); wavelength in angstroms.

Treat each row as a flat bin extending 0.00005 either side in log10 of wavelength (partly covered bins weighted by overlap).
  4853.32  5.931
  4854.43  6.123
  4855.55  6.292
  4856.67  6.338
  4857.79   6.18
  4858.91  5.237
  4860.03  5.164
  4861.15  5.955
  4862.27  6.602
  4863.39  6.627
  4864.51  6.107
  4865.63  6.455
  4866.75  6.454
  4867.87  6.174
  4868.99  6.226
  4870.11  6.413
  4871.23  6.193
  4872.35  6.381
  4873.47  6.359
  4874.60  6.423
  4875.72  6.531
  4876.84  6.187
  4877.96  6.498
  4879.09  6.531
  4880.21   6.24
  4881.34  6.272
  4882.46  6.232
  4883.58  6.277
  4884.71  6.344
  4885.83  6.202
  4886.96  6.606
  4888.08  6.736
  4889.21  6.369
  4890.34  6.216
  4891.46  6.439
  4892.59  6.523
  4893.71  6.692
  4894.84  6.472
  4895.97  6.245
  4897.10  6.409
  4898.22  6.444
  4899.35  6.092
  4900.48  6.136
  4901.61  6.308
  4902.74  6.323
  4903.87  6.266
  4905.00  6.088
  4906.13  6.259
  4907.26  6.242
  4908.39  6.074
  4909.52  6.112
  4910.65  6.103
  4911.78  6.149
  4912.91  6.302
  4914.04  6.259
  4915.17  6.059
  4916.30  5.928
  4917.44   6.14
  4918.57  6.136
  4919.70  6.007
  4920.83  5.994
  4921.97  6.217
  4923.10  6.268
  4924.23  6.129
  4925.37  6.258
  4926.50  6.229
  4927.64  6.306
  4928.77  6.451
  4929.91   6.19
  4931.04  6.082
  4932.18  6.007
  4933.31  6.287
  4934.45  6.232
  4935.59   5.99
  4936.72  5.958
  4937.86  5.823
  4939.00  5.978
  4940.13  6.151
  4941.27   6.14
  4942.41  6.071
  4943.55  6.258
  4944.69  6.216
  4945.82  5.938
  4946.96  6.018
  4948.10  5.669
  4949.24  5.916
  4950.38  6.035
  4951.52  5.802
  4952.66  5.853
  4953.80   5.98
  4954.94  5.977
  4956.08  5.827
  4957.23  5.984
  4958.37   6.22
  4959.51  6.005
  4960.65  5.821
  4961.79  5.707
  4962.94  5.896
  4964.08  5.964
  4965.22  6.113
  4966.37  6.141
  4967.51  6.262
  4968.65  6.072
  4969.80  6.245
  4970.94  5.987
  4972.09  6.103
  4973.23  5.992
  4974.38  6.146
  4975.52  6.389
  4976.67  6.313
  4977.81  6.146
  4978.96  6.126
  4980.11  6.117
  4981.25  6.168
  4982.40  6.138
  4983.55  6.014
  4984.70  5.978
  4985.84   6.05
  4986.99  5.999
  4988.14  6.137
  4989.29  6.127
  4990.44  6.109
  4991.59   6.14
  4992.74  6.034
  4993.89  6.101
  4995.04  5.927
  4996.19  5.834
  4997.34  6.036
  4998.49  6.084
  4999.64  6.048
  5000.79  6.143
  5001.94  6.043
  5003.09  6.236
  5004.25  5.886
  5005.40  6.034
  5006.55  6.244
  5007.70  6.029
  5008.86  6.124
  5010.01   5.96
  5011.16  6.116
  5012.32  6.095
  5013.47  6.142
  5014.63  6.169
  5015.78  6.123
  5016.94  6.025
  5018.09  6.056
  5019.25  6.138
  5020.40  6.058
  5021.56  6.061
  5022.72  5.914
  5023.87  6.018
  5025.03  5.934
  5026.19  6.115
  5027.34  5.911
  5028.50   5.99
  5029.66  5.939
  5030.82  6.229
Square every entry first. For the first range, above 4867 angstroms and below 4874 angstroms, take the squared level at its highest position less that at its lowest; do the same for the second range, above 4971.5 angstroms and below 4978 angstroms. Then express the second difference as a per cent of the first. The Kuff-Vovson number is 23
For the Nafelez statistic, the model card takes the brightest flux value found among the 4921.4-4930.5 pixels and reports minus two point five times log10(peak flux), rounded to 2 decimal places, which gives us -2.02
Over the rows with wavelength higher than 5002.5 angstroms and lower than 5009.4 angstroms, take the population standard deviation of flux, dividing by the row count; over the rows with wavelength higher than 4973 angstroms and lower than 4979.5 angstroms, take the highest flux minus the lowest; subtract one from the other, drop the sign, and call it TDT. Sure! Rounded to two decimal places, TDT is 0.27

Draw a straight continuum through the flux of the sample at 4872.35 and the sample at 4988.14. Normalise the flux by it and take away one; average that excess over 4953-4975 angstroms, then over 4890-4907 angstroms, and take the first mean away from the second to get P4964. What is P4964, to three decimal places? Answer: 0.027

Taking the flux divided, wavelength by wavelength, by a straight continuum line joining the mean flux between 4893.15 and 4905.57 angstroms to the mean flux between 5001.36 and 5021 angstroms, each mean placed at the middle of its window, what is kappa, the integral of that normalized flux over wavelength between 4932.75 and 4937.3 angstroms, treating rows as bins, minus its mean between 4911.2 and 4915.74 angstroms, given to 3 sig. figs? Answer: 3.47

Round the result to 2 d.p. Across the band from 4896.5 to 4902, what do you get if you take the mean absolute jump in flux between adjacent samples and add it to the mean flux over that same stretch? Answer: 6.43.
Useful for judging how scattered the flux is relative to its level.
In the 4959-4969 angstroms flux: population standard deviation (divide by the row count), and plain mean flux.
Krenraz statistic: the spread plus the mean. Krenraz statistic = 6.16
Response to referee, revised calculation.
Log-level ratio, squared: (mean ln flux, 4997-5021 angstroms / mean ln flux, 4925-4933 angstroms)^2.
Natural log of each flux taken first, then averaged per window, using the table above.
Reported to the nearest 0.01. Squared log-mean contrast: 0.98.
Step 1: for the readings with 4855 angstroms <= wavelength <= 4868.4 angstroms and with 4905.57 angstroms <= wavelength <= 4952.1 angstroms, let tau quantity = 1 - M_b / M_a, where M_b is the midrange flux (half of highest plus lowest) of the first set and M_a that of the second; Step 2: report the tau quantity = 0.027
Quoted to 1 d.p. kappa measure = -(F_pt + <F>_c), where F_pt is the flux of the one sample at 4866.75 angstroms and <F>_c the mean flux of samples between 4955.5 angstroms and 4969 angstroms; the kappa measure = -12.5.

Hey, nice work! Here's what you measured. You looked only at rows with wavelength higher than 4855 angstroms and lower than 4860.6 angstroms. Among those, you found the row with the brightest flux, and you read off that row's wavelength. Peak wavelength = 4856.67 angstroms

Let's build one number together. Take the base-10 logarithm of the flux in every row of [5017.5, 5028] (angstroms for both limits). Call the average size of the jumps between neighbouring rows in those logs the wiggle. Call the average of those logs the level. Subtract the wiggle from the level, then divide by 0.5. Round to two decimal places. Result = 1.54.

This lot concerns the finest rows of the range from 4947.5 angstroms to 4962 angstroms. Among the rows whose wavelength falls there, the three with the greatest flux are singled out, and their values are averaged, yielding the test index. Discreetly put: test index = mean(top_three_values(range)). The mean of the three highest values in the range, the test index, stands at 6.09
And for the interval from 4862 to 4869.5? 6.56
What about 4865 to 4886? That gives 6.52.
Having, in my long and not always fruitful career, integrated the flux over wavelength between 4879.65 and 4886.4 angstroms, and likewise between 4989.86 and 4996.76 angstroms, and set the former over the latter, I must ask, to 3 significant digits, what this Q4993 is 1.02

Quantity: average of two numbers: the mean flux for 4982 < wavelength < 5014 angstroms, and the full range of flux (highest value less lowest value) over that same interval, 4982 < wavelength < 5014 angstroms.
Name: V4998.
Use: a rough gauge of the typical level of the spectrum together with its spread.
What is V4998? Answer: 3.24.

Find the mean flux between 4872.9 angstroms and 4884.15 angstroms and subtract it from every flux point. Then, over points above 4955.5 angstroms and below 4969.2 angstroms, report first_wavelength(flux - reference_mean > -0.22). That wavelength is 4958.37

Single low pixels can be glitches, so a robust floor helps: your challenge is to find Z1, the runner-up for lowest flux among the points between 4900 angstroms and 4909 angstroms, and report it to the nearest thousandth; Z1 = 6.088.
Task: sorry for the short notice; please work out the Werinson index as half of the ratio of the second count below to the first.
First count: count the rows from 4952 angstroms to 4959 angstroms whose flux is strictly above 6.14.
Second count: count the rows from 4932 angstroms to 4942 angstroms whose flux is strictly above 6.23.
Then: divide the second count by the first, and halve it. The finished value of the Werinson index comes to 1.00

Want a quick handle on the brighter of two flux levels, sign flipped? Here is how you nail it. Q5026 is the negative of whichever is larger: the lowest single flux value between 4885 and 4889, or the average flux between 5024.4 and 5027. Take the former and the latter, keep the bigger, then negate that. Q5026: -6.202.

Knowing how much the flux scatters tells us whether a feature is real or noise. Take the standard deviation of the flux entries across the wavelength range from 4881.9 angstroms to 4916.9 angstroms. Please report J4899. 0.19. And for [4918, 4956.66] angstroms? 0.17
